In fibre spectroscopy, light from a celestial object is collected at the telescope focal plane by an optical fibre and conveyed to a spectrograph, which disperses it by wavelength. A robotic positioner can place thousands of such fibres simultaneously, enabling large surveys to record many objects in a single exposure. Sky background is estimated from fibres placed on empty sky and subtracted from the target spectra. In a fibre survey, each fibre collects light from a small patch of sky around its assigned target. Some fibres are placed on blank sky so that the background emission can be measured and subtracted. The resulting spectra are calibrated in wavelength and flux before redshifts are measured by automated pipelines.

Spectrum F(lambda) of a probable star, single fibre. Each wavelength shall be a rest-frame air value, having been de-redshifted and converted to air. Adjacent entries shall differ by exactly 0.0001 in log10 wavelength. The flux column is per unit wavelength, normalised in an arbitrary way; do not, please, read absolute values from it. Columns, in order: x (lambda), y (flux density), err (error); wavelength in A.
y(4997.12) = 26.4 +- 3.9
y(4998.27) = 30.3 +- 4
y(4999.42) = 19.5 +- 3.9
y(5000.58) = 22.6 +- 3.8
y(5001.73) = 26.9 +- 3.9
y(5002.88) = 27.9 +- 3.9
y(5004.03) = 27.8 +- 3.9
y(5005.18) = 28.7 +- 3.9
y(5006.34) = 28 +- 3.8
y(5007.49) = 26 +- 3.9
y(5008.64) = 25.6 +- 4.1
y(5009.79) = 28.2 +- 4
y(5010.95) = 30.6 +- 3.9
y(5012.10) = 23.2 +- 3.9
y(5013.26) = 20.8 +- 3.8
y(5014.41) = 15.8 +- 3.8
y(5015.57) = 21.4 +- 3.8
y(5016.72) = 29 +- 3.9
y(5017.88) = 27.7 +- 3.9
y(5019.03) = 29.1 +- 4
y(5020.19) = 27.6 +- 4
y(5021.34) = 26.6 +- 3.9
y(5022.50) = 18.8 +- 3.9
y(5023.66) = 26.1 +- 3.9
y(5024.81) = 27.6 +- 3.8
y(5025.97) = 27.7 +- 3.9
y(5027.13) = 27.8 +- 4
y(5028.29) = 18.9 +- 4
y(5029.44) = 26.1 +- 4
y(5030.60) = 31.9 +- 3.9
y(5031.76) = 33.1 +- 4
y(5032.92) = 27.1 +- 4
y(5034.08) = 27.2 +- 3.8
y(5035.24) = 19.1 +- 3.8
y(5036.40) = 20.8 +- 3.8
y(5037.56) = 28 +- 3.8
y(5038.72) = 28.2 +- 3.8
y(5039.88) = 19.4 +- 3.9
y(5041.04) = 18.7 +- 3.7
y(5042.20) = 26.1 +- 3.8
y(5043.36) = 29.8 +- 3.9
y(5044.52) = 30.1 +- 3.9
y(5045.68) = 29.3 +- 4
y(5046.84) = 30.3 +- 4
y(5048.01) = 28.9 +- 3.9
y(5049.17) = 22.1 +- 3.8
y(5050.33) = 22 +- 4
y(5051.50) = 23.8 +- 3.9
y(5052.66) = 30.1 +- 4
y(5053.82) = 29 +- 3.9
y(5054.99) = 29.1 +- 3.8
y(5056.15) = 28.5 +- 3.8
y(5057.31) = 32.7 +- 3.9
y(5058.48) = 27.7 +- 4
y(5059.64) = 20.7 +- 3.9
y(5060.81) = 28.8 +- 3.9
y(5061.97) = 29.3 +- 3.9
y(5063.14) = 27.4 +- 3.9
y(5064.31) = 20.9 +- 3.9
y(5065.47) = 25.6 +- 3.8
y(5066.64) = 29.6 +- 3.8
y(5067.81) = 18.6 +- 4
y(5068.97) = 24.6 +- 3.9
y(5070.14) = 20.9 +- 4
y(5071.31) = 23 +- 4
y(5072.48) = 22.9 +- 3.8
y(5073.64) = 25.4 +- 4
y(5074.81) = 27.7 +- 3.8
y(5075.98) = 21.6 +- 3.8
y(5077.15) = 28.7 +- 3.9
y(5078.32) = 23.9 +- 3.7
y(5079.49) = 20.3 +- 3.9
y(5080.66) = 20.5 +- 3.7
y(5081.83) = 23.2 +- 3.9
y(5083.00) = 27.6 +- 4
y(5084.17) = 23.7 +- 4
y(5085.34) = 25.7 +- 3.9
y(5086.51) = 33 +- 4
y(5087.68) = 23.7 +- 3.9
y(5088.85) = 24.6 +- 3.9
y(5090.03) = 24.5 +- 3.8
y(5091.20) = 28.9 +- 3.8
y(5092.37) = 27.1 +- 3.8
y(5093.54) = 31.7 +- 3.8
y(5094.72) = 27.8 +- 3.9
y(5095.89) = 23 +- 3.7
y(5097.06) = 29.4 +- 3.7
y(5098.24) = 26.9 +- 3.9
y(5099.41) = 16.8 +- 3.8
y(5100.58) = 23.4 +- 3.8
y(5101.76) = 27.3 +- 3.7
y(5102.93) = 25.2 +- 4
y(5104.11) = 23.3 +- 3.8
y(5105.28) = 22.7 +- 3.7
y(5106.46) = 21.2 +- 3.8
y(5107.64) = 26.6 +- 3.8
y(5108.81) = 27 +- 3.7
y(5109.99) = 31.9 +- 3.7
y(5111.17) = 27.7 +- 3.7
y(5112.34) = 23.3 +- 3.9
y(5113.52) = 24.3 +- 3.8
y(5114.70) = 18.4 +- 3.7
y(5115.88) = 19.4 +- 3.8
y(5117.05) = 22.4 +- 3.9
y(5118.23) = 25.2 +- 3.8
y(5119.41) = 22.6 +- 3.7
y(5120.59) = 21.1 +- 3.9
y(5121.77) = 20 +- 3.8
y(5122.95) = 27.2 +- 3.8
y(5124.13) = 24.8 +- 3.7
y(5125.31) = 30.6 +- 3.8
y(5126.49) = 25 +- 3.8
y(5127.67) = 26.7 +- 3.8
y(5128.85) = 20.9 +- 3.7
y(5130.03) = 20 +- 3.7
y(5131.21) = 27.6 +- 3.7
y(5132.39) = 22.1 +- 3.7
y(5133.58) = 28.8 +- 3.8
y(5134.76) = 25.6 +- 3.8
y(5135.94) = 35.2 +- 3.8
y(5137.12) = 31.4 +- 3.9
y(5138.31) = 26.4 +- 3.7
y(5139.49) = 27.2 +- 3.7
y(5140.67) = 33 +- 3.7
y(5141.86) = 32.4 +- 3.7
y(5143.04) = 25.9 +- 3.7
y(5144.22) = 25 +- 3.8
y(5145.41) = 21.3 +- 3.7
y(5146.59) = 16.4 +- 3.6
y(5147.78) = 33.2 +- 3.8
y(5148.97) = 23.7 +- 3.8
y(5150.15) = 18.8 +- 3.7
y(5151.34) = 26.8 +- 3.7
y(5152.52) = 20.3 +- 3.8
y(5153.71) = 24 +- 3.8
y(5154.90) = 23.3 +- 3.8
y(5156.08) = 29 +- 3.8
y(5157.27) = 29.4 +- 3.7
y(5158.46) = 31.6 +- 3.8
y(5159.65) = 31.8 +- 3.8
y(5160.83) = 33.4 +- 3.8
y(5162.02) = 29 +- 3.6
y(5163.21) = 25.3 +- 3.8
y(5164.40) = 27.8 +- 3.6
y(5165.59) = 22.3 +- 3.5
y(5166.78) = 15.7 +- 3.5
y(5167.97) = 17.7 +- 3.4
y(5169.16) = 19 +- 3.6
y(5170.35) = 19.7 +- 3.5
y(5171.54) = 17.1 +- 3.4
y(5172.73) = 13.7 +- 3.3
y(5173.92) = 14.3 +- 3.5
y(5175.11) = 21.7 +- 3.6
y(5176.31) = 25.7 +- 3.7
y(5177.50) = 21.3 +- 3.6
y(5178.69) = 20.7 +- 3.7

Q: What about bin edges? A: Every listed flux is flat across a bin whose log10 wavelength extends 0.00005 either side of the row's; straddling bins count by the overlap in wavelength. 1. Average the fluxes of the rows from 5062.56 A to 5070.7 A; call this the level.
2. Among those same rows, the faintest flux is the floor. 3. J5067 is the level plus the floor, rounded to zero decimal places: 43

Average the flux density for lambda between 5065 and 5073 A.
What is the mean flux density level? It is 23.6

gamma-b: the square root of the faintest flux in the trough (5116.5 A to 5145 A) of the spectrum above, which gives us 4.47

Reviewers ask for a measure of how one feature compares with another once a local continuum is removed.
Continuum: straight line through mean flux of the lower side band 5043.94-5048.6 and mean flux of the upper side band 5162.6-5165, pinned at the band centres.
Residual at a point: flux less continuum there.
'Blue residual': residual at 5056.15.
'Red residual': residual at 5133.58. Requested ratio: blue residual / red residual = -0.6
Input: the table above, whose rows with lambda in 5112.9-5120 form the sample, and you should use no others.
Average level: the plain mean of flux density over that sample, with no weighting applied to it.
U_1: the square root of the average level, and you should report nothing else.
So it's 4.70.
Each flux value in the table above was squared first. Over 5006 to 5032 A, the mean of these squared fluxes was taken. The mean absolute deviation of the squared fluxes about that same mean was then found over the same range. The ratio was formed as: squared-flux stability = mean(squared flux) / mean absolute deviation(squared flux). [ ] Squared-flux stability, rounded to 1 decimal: 4.3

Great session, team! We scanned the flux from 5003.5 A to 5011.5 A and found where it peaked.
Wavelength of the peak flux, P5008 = 5010.95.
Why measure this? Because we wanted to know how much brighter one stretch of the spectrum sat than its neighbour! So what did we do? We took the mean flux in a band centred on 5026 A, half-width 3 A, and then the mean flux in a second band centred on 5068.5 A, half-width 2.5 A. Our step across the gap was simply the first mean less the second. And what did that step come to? 2.2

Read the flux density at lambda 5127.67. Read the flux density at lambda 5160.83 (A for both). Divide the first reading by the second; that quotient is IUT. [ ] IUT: 0.80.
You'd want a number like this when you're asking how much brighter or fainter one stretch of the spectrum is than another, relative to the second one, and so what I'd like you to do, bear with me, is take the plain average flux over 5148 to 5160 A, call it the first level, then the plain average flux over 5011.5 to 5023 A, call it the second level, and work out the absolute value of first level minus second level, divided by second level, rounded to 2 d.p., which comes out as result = 0.08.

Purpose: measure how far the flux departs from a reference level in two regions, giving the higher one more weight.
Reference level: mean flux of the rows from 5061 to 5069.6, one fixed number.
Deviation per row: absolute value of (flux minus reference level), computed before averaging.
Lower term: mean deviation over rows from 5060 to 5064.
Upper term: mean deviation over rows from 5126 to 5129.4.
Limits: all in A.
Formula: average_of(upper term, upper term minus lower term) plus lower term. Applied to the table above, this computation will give 3.7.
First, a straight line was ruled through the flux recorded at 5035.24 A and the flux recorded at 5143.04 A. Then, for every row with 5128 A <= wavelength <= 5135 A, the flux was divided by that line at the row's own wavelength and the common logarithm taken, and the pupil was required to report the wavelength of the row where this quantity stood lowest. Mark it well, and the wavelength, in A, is 5130.03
